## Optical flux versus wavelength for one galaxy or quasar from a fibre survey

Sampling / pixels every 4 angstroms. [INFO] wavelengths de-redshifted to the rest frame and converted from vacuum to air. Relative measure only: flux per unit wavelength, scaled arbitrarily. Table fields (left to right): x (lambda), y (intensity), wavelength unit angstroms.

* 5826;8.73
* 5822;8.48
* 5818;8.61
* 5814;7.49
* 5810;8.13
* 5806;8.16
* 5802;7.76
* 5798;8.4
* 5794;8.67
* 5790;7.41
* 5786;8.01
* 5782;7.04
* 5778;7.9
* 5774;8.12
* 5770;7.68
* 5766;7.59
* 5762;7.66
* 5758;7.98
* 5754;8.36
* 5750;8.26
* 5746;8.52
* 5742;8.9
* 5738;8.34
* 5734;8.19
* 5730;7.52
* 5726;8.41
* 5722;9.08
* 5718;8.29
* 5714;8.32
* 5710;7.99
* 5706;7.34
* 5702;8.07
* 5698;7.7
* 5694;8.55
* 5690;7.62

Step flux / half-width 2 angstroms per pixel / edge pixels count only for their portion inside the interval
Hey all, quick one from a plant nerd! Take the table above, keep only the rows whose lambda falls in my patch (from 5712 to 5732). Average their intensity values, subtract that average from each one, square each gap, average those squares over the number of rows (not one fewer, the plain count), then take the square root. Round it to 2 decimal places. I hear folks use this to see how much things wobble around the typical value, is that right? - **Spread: 0.50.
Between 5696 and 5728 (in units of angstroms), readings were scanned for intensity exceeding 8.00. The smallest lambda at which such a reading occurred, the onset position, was 5702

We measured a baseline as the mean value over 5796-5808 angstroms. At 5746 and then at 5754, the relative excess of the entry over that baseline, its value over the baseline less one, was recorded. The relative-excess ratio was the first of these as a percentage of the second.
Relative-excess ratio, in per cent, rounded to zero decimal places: 163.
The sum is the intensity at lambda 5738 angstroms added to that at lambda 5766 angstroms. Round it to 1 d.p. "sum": 15.9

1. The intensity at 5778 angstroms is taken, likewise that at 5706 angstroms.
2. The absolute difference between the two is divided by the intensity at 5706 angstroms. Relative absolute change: 0.076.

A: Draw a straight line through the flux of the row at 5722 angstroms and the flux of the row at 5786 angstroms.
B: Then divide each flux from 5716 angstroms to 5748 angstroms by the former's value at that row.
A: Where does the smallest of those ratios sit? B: 5730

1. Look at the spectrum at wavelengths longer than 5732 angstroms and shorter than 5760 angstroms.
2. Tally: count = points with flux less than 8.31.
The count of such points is 3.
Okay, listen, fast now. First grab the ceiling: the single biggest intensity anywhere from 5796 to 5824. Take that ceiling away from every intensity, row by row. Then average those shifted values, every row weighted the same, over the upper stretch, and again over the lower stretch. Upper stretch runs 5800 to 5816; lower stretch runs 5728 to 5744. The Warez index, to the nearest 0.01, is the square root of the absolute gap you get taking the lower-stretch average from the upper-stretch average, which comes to 0.59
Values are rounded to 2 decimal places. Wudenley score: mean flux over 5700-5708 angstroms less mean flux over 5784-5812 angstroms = -0.37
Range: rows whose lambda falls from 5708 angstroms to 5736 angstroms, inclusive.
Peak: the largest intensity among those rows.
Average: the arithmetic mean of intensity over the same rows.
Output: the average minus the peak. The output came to -0.82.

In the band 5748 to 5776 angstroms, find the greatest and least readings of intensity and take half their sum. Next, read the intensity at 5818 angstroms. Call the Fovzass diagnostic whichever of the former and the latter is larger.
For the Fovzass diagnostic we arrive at 8.61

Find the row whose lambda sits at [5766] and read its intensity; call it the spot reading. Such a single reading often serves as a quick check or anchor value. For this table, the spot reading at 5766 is 7.59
